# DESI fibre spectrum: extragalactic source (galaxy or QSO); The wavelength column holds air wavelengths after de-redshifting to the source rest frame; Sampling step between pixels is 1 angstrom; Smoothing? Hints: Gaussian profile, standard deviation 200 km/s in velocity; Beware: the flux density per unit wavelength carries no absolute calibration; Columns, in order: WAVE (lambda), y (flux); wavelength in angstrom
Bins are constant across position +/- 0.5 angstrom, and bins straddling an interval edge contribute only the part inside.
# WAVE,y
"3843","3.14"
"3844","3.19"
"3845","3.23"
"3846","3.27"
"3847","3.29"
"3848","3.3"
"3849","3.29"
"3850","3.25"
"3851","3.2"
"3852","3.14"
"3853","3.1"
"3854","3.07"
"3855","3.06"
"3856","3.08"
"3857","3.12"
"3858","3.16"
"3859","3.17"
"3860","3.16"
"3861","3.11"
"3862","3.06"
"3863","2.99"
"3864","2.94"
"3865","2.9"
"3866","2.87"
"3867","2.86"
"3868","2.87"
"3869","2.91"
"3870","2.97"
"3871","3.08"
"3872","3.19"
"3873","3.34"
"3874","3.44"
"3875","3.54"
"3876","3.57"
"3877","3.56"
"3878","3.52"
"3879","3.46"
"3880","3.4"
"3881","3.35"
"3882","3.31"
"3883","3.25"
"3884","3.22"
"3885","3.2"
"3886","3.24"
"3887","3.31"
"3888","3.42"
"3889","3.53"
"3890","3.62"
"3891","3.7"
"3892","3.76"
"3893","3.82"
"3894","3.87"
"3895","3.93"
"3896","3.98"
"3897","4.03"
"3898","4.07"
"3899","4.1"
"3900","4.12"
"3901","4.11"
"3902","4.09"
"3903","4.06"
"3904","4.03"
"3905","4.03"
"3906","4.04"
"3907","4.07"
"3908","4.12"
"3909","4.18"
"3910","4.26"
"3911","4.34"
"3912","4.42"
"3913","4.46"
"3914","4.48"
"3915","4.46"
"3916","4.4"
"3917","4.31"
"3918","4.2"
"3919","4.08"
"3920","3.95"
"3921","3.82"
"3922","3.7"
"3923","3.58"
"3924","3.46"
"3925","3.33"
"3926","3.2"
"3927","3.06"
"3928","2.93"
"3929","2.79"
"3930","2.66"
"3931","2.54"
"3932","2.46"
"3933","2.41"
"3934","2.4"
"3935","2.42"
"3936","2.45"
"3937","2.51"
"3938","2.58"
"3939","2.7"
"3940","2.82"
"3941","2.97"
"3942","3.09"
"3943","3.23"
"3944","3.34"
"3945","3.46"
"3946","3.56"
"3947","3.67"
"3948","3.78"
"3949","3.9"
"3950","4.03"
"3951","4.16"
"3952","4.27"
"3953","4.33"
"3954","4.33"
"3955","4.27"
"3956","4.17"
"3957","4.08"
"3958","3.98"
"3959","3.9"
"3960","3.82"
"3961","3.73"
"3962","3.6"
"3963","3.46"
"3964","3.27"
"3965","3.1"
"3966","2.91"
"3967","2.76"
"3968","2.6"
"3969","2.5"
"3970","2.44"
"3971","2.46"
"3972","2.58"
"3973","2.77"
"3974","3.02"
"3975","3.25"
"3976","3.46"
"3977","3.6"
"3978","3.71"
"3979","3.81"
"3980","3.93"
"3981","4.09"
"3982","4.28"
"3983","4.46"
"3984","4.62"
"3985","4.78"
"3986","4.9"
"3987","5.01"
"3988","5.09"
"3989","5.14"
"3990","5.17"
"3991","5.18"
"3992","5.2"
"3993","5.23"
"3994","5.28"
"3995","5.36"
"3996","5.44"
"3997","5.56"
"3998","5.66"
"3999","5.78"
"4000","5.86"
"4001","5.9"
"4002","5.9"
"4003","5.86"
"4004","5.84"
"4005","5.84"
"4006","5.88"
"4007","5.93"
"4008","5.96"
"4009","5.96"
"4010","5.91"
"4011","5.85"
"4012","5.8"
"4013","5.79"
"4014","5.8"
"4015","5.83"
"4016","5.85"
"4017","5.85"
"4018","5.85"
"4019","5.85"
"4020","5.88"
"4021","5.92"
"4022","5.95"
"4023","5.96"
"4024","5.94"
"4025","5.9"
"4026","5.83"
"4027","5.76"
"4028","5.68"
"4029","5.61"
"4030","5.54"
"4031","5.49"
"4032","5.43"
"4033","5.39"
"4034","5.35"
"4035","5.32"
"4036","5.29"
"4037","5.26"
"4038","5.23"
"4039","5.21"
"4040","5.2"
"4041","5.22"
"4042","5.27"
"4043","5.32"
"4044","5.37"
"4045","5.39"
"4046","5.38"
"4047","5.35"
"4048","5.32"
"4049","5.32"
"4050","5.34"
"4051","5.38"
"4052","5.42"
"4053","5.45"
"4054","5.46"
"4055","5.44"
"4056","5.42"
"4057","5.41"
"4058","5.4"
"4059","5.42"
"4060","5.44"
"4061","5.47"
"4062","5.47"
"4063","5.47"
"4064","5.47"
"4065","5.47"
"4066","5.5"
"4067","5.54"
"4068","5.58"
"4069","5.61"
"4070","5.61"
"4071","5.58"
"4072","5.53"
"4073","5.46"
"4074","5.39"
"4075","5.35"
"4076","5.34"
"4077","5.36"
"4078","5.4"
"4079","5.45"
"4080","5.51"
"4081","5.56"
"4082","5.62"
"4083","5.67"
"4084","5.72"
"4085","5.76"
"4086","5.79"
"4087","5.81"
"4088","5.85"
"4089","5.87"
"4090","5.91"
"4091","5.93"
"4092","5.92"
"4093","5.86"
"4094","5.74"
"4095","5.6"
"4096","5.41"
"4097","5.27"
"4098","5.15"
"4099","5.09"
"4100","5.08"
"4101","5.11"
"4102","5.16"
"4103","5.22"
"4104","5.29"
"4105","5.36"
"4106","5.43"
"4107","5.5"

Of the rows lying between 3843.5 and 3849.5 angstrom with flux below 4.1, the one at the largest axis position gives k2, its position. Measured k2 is 3849 angstrom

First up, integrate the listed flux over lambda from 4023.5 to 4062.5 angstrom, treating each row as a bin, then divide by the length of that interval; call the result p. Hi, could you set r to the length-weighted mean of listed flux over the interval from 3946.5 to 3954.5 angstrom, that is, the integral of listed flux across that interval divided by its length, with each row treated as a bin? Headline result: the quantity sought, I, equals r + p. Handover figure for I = 9.5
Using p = 5.4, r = 4.06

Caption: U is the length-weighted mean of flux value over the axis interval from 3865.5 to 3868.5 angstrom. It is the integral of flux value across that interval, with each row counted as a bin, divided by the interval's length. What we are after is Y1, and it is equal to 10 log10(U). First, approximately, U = 2.9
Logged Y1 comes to 4.6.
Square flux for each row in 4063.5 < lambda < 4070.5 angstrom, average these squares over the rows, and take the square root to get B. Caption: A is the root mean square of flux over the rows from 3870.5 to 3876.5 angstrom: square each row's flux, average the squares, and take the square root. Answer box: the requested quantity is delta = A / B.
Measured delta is 0.61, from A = 3.4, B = 5.5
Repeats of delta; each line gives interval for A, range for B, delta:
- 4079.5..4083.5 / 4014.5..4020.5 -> 0.96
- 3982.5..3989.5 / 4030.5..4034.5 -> 0.90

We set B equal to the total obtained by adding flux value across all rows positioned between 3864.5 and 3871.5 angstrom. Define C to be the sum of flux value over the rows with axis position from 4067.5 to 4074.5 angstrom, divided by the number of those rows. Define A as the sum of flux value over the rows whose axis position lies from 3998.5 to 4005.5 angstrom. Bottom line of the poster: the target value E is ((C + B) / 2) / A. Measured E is 0.32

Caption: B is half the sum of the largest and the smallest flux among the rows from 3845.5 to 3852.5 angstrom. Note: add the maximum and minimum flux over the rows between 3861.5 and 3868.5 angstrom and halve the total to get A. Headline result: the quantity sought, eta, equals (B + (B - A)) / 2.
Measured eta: 1.7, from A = 3.0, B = 3.2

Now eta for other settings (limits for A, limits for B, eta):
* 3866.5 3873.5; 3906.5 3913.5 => 2.7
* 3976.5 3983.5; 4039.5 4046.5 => 3.3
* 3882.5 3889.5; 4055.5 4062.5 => 3.8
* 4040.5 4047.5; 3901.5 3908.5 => 1.4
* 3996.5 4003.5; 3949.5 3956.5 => 1.3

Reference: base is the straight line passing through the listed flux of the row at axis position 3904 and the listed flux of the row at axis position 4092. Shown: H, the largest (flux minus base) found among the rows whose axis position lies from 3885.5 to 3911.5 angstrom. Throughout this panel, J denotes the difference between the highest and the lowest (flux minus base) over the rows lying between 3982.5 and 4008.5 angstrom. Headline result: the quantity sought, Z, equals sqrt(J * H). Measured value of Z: 0.55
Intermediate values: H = 0.2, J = 1.3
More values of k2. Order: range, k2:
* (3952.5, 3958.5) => 3958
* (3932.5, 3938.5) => 3938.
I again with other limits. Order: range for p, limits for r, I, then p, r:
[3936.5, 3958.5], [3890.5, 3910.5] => 7.6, 3.6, 4.02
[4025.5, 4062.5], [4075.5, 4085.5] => 10.9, 5.4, 5.54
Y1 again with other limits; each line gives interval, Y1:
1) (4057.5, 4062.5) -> 7.4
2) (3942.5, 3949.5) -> 5.5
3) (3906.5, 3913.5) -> 6.3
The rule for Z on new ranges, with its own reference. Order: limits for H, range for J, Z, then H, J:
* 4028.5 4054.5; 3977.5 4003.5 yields 0.80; 0.3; 2.0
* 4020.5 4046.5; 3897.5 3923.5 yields 0.85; 0.7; 1.0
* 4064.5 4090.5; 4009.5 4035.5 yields 0.09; 0.0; 0.8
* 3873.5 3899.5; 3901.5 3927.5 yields 0.43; 0.1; 1.6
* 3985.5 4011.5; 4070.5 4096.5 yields 0.71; 0.9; 0.6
